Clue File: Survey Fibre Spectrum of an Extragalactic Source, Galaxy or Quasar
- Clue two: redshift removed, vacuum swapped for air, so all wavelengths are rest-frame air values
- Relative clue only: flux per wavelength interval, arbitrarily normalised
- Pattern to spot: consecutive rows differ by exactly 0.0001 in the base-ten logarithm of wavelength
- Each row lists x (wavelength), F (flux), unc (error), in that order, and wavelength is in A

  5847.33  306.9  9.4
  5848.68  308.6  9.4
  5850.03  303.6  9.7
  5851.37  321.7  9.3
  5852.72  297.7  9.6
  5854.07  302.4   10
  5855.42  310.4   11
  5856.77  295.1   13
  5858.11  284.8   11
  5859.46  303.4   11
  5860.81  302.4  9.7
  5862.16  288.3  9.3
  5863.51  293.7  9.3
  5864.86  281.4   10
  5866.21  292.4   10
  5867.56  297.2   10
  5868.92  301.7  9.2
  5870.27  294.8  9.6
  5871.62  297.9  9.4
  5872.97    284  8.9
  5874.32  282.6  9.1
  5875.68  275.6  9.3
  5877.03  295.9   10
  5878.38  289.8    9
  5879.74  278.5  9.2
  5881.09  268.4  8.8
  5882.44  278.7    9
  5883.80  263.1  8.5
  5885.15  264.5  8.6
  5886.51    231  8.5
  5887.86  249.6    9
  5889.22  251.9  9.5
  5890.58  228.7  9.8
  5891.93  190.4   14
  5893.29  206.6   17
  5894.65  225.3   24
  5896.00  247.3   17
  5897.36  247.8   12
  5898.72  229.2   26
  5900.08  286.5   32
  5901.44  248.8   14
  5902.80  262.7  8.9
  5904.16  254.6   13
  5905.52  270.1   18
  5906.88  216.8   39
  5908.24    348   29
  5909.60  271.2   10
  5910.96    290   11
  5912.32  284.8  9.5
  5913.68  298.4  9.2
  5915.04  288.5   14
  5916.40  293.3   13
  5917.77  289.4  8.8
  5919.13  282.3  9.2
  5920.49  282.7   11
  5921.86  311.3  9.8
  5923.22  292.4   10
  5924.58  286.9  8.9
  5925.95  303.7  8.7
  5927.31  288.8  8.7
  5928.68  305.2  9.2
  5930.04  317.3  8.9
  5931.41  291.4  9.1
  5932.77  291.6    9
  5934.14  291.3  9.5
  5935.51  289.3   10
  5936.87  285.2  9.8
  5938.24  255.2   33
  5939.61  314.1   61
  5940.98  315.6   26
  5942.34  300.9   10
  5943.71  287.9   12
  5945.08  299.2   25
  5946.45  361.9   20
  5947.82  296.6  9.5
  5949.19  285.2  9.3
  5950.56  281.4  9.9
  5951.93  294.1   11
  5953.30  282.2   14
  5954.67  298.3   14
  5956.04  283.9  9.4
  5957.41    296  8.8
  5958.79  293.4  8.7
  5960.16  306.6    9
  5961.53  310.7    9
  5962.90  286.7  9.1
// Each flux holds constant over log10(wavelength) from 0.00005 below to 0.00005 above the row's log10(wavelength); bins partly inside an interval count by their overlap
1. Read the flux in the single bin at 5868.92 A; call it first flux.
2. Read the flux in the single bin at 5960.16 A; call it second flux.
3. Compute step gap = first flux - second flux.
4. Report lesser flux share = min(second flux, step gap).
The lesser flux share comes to -5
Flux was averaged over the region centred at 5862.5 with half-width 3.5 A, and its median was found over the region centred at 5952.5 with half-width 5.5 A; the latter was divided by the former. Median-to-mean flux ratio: 0.99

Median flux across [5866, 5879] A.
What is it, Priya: 294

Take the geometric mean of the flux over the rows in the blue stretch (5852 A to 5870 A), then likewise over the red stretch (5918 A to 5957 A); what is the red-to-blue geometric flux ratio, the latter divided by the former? 1.00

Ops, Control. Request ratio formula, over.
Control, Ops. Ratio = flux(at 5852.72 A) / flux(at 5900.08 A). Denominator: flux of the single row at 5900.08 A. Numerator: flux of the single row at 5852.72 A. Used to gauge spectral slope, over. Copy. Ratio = 1.04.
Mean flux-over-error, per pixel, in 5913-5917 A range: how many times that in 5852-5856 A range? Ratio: 0.85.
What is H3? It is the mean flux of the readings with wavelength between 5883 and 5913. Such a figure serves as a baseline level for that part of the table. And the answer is 253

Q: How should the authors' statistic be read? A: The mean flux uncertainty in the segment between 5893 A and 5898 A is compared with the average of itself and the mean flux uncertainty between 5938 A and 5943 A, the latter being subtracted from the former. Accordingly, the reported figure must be -7.5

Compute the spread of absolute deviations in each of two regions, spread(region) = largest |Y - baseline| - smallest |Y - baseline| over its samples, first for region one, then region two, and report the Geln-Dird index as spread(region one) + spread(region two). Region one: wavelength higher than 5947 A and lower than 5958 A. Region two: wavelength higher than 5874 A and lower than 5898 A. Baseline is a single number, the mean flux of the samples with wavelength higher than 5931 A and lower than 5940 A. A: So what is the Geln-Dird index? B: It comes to 103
